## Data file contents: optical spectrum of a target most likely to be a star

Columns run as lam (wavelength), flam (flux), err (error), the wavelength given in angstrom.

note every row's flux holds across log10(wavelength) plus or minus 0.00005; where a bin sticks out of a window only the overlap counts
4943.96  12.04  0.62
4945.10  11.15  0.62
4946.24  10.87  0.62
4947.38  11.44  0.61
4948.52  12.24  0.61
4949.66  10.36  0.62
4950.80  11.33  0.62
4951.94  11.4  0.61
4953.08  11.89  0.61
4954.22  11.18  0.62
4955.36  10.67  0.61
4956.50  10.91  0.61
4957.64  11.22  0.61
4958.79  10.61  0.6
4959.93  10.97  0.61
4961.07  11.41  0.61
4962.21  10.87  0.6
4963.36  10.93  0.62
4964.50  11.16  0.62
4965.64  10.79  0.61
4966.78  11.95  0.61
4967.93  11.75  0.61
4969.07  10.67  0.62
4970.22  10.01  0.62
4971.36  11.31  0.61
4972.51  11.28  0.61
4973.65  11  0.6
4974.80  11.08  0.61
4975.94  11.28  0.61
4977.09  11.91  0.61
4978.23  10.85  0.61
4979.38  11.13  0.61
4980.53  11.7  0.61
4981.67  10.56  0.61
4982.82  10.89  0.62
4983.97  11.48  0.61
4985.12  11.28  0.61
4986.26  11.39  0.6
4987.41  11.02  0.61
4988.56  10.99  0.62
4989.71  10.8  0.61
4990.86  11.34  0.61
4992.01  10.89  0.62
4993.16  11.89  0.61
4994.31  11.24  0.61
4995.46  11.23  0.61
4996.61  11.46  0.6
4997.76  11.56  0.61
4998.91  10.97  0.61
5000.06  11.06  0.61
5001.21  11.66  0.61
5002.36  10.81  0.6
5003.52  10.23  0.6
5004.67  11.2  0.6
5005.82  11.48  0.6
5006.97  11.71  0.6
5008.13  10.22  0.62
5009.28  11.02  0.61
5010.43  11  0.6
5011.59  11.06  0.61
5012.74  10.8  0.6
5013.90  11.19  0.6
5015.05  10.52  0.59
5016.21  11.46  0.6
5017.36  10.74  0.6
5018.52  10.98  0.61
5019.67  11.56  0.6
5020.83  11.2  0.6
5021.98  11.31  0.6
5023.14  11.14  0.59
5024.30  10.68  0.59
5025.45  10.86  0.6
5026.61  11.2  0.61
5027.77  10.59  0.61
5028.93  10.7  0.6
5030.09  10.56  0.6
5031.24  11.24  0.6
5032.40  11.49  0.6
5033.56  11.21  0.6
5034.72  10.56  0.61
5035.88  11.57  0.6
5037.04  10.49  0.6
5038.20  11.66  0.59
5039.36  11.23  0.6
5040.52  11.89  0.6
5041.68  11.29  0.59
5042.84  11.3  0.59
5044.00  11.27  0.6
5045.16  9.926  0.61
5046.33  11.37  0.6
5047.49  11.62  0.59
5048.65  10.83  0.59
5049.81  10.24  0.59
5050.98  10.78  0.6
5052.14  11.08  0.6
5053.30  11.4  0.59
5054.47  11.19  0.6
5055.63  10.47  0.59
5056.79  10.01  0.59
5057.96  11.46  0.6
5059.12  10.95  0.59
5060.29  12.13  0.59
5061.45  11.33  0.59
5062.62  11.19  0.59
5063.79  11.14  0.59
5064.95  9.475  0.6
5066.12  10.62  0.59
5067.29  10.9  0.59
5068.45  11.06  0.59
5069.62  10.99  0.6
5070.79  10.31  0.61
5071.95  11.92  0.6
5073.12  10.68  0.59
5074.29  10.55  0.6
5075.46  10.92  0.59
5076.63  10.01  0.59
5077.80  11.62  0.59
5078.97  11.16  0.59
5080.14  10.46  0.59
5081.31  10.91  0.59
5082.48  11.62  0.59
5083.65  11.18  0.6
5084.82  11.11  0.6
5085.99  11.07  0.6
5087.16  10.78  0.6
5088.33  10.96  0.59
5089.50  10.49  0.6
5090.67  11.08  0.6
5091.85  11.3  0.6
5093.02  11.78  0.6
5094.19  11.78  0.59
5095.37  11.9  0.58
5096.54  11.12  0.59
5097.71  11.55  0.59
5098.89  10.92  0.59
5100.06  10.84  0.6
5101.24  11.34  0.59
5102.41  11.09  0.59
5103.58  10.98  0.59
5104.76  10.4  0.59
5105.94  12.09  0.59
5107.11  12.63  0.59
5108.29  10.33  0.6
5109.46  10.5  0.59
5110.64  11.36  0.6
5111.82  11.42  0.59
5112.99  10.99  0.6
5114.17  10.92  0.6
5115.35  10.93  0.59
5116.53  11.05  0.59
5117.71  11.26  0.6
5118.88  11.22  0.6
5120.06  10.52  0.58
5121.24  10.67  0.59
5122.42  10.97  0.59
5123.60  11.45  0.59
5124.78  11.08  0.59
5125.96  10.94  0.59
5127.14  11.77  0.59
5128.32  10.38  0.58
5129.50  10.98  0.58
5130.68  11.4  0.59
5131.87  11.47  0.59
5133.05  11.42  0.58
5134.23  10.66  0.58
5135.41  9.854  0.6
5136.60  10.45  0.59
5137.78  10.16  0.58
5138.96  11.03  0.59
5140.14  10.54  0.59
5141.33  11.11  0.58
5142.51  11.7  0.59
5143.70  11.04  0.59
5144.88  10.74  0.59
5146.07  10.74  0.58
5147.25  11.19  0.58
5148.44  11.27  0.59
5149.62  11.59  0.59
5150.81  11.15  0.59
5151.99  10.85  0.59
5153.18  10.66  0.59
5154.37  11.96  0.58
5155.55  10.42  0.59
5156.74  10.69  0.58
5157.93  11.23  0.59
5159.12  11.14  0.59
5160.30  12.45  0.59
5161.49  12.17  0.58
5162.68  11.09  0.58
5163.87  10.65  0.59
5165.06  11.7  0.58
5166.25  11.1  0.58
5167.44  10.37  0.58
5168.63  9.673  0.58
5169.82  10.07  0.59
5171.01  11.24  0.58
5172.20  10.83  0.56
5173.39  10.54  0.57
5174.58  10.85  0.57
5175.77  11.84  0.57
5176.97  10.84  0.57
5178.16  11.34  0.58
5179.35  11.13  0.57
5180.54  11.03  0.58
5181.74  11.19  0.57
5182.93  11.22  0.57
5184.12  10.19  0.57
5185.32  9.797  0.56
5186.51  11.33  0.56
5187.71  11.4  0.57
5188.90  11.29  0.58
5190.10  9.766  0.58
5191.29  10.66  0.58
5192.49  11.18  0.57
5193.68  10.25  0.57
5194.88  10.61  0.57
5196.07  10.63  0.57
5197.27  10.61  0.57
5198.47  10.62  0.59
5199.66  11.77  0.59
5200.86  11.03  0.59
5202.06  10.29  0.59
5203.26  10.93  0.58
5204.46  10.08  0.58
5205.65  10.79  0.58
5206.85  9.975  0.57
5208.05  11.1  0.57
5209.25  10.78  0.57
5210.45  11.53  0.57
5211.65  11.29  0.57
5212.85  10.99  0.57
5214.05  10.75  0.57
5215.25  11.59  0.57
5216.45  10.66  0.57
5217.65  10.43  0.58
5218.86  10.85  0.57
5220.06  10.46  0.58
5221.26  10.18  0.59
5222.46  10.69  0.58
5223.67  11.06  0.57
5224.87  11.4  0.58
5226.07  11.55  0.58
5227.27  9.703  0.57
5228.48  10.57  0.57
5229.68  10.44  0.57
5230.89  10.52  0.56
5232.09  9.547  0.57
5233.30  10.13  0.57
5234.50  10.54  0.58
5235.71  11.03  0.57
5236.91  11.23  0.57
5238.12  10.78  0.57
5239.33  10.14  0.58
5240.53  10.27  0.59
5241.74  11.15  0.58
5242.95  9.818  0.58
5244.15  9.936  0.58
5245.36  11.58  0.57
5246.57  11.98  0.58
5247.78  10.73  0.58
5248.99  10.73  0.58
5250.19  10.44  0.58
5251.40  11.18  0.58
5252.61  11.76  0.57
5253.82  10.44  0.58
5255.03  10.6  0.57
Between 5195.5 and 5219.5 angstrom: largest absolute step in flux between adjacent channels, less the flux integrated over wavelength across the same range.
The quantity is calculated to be -259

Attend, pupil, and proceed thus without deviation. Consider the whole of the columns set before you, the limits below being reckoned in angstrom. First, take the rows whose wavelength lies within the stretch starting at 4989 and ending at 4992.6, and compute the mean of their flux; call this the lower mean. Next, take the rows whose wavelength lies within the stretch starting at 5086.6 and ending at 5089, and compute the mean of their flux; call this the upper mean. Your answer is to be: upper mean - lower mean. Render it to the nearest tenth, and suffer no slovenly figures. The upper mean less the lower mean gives -0.1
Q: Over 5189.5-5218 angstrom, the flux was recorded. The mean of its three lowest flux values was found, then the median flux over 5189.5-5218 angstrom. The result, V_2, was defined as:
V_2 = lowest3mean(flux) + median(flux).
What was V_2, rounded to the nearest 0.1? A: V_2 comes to 20.6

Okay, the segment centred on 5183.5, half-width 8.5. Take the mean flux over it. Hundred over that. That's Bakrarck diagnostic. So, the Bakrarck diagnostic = 9.15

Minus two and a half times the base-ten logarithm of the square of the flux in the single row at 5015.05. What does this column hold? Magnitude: -5.110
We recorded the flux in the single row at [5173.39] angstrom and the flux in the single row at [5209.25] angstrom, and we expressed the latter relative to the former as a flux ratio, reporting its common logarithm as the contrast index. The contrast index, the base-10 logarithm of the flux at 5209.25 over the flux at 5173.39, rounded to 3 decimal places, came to 0.010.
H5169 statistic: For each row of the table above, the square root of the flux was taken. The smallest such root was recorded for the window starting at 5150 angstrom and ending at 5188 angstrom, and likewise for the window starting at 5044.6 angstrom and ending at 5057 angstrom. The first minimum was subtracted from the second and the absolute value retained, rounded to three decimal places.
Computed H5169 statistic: 0.040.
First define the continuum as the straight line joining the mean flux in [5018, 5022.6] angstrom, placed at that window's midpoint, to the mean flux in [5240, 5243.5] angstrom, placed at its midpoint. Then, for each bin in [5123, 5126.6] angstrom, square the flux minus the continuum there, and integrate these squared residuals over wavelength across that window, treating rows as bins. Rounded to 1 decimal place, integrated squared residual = 0.5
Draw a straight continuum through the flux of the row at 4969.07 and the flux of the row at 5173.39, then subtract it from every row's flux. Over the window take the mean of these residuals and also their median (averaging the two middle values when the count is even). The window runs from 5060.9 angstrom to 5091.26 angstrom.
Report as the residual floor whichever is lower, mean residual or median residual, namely 0.30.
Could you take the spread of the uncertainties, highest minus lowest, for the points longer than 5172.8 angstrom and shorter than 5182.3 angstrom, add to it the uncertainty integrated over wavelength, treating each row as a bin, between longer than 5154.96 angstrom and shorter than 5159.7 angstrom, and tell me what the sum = 2.8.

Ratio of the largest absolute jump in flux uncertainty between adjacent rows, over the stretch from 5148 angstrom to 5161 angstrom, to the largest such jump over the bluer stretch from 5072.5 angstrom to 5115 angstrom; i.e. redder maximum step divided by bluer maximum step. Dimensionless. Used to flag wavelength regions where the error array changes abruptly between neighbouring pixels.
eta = 1.00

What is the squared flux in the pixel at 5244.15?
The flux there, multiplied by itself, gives 99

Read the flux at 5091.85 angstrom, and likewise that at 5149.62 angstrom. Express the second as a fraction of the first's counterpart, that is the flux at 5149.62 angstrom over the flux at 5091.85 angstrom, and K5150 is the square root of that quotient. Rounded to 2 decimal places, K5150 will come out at 1.01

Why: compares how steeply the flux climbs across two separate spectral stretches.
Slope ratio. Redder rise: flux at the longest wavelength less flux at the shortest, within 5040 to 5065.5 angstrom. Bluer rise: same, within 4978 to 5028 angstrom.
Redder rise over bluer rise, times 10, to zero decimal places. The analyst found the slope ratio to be 93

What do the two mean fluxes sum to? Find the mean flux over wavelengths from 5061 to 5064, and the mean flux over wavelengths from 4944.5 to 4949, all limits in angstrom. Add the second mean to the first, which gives 22.6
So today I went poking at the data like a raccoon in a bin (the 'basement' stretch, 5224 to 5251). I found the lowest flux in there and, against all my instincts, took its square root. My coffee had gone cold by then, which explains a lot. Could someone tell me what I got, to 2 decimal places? 3.09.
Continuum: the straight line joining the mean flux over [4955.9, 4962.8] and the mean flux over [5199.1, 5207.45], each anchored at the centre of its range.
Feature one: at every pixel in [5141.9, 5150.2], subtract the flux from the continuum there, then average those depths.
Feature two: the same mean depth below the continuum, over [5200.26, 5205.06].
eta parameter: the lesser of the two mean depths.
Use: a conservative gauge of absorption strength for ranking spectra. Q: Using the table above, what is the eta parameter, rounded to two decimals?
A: -0.42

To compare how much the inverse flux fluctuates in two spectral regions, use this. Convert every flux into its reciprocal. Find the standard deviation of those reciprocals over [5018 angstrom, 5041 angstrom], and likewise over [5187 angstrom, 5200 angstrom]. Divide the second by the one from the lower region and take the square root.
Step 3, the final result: 1.2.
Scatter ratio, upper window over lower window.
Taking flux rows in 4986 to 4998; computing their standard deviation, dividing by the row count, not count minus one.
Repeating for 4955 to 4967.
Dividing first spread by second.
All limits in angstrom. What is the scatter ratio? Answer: 0.84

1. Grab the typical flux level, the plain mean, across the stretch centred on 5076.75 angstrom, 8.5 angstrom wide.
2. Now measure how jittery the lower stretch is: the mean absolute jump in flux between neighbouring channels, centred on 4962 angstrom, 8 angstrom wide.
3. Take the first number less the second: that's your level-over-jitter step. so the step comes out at 10.44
